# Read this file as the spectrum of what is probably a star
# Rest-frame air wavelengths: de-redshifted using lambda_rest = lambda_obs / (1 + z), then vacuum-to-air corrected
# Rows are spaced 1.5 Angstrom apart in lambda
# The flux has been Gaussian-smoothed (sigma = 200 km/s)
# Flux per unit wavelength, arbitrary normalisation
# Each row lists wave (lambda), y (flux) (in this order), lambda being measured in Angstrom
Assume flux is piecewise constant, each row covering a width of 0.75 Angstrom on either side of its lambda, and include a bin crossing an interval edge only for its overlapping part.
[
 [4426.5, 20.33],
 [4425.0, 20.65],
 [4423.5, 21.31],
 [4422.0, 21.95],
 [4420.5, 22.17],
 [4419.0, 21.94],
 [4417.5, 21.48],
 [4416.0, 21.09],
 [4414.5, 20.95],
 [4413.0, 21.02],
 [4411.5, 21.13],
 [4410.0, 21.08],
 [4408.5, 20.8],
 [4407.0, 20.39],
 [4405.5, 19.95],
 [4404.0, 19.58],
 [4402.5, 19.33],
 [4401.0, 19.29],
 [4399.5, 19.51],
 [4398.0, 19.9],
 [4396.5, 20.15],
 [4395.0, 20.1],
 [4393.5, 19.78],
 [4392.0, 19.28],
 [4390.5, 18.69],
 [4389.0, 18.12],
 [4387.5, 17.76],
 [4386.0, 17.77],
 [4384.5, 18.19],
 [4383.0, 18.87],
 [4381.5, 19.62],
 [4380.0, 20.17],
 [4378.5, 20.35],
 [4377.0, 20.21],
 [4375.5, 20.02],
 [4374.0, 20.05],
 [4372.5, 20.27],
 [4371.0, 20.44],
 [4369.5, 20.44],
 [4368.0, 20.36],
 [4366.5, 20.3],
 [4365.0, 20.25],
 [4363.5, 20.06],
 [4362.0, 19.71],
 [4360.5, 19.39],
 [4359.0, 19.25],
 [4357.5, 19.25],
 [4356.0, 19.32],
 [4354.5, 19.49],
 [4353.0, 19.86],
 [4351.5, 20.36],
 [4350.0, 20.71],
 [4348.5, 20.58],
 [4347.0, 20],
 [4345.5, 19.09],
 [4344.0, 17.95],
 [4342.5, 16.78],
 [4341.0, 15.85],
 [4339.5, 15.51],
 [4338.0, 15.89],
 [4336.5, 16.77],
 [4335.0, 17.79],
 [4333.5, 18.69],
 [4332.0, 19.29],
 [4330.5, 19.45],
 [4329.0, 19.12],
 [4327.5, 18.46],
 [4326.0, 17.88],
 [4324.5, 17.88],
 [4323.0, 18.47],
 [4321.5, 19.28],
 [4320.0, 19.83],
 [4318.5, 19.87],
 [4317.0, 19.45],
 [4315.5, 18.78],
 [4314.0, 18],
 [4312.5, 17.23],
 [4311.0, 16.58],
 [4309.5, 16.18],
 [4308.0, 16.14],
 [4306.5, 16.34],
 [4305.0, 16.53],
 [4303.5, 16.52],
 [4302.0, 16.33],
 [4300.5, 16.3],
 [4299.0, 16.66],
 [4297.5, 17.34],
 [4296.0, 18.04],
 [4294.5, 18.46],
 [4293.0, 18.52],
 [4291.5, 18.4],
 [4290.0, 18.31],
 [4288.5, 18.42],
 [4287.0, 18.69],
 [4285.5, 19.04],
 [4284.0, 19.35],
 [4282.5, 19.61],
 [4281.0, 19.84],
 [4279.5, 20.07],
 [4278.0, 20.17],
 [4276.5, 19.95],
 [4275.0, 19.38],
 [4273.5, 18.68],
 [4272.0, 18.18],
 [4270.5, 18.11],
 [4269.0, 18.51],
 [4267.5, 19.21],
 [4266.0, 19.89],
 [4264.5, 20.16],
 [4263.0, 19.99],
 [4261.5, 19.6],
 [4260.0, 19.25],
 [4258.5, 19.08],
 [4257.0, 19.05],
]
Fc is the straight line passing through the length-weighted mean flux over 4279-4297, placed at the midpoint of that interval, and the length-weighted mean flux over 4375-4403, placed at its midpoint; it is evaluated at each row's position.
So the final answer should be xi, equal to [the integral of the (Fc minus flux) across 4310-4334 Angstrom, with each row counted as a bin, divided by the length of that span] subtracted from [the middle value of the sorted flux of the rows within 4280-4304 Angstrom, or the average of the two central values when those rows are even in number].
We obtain 18.0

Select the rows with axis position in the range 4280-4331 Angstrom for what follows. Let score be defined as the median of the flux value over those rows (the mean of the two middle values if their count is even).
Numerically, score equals 18.4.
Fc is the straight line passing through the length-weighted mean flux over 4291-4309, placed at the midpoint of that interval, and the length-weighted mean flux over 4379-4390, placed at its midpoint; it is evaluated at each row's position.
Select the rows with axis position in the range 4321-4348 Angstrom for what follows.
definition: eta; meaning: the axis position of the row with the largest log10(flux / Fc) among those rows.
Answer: 4347.0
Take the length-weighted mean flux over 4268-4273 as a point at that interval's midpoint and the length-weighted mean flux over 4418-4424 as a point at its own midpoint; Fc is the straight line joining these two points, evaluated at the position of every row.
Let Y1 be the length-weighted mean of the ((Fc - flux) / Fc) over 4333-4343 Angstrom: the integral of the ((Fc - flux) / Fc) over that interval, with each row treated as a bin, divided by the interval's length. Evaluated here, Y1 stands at 0.16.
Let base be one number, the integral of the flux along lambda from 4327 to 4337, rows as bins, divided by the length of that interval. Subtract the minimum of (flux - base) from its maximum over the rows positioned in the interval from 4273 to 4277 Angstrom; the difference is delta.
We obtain 1.27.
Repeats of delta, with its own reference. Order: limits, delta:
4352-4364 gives 0.81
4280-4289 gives 1.42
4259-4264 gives 0.74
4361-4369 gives 0.65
